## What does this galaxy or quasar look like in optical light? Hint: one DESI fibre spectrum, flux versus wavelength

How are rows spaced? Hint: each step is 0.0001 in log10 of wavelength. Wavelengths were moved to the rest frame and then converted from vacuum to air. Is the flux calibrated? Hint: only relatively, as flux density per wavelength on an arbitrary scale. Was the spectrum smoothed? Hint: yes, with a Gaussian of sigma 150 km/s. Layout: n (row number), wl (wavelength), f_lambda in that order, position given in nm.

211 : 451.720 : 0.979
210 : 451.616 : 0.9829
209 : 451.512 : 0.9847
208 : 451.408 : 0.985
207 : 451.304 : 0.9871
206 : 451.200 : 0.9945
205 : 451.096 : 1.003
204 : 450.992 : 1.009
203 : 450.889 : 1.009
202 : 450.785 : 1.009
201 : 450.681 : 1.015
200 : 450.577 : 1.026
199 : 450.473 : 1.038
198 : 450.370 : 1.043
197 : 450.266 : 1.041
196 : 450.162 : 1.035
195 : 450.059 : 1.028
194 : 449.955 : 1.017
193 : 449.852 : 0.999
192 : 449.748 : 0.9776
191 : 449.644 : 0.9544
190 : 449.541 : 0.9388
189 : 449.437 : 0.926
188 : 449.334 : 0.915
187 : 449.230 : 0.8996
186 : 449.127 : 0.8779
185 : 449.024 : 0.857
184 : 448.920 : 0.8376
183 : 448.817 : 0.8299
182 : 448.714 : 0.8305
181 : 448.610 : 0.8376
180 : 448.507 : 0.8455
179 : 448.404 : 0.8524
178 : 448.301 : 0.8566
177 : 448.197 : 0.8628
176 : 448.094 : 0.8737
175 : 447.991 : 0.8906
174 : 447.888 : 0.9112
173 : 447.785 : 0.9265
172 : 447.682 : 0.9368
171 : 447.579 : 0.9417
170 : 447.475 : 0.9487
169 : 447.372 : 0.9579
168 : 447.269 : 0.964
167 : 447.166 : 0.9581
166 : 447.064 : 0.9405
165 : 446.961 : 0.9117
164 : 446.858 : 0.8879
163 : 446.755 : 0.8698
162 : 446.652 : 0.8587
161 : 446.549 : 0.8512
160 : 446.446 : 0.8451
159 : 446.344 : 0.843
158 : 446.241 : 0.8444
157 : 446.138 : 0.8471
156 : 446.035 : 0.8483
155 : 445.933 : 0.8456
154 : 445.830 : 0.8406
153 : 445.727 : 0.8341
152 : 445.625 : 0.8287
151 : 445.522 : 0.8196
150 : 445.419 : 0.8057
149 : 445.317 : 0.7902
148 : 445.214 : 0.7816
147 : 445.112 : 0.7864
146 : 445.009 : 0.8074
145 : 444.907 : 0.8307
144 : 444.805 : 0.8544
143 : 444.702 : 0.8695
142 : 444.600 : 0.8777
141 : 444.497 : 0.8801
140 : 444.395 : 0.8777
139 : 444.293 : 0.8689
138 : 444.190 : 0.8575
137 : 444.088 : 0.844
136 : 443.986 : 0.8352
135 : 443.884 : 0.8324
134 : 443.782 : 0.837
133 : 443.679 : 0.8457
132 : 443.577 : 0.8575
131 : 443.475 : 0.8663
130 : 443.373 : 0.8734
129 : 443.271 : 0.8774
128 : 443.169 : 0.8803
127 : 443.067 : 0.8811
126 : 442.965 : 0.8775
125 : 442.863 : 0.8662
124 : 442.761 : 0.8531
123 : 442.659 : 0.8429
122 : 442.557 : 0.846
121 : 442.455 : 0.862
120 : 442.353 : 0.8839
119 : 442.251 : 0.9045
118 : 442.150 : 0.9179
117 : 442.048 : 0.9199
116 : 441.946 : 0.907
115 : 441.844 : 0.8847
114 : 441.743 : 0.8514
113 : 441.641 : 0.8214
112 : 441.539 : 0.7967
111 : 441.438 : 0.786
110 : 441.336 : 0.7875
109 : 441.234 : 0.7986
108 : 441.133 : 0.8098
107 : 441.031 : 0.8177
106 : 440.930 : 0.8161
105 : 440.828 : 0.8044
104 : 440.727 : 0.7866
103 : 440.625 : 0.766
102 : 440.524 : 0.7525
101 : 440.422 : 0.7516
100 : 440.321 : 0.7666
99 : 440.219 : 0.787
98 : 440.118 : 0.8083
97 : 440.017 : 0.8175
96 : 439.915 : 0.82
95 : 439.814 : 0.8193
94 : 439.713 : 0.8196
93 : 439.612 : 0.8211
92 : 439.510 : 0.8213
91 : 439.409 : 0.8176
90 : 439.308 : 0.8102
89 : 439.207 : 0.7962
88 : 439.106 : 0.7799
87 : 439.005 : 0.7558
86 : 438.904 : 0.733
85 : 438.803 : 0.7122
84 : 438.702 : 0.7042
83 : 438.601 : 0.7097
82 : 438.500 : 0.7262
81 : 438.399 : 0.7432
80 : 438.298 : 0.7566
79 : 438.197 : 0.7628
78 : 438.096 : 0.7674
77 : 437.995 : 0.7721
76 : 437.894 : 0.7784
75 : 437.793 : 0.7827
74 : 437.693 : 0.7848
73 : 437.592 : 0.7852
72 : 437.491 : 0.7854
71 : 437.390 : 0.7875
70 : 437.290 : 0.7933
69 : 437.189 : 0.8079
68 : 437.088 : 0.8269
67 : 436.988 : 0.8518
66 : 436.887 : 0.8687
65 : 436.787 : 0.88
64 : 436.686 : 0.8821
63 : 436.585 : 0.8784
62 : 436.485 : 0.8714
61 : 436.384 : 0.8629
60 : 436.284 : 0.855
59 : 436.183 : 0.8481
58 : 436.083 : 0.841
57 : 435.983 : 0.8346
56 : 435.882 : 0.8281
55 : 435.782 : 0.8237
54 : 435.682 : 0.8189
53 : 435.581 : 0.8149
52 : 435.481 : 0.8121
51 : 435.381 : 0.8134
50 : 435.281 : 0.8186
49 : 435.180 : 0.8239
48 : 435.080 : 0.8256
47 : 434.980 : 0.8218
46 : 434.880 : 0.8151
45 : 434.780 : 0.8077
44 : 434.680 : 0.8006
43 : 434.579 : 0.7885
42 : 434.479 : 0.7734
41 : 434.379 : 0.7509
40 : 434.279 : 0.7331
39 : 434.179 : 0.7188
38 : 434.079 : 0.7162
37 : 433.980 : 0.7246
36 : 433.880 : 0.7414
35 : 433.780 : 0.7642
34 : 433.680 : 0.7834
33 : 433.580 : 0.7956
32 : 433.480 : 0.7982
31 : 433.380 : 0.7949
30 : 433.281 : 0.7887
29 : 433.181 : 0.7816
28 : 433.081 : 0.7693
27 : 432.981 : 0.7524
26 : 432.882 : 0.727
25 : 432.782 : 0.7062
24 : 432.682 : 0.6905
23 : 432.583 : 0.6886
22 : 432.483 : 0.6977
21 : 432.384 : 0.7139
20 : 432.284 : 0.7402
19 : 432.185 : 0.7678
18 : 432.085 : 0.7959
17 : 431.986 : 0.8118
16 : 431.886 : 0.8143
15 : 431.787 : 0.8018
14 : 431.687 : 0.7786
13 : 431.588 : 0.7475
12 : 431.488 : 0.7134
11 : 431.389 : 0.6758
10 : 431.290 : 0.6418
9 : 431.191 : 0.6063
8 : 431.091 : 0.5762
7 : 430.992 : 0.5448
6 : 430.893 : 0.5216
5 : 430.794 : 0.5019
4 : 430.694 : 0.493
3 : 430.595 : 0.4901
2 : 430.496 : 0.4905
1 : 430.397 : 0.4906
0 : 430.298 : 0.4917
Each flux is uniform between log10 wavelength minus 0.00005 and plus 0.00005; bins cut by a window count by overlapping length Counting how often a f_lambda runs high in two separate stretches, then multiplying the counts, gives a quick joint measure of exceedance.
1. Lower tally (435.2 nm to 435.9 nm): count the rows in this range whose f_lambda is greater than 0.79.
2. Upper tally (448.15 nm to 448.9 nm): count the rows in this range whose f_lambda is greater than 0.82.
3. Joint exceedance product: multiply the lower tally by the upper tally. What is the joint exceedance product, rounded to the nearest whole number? 49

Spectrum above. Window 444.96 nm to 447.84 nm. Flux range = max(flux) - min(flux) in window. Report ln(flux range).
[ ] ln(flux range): -1.7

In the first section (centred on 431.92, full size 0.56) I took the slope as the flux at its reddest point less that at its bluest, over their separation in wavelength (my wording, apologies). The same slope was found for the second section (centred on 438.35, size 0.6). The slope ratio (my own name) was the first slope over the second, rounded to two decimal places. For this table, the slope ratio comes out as 0.19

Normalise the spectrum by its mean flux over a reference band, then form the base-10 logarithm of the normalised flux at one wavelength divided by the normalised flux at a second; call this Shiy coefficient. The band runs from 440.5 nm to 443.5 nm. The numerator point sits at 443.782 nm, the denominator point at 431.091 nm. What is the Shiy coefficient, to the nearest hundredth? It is 0.16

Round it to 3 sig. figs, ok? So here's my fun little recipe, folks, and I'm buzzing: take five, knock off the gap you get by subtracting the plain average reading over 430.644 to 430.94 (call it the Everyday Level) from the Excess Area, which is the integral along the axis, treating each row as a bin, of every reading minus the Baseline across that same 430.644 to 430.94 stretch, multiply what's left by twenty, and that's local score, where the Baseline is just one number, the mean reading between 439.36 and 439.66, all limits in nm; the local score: 112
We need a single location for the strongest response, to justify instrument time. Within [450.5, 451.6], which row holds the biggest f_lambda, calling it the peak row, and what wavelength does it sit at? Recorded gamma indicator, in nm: 450.577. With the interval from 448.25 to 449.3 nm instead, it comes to 449.230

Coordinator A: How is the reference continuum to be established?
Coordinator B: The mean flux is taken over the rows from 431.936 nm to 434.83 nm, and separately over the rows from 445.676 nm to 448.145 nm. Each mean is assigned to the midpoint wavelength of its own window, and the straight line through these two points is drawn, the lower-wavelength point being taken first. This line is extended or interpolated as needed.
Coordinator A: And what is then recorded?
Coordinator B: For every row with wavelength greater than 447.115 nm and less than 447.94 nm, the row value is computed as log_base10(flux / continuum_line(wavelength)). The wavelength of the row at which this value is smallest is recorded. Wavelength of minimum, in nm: 447.888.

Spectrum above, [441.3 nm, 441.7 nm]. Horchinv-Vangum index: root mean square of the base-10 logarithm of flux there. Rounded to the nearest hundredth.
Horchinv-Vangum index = 0.10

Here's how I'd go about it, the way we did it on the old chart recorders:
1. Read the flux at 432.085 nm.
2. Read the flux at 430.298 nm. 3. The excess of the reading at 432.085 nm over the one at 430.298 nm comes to 0.30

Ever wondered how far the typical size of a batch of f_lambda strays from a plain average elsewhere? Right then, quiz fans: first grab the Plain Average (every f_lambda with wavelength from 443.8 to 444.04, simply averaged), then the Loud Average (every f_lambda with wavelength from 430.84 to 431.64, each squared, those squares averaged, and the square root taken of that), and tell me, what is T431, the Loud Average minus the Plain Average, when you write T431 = -0.20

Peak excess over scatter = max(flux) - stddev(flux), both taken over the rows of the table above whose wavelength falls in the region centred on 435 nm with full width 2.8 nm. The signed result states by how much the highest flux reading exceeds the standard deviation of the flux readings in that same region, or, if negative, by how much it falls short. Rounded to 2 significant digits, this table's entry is 0.82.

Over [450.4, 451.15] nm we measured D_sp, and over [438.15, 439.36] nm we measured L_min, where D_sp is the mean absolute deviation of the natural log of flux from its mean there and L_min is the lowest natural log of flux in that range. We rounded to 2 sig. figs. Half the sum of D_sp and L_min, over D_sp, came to -19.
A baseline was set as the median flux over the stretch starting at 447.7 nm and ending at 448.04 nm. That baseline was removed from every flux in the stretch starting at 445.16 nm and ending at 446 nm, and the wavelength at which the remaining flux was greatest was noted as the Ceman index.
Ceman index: 445.933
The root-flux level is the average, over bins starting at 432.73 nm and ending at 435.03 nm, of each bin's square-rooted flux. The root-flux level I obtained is 0.88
